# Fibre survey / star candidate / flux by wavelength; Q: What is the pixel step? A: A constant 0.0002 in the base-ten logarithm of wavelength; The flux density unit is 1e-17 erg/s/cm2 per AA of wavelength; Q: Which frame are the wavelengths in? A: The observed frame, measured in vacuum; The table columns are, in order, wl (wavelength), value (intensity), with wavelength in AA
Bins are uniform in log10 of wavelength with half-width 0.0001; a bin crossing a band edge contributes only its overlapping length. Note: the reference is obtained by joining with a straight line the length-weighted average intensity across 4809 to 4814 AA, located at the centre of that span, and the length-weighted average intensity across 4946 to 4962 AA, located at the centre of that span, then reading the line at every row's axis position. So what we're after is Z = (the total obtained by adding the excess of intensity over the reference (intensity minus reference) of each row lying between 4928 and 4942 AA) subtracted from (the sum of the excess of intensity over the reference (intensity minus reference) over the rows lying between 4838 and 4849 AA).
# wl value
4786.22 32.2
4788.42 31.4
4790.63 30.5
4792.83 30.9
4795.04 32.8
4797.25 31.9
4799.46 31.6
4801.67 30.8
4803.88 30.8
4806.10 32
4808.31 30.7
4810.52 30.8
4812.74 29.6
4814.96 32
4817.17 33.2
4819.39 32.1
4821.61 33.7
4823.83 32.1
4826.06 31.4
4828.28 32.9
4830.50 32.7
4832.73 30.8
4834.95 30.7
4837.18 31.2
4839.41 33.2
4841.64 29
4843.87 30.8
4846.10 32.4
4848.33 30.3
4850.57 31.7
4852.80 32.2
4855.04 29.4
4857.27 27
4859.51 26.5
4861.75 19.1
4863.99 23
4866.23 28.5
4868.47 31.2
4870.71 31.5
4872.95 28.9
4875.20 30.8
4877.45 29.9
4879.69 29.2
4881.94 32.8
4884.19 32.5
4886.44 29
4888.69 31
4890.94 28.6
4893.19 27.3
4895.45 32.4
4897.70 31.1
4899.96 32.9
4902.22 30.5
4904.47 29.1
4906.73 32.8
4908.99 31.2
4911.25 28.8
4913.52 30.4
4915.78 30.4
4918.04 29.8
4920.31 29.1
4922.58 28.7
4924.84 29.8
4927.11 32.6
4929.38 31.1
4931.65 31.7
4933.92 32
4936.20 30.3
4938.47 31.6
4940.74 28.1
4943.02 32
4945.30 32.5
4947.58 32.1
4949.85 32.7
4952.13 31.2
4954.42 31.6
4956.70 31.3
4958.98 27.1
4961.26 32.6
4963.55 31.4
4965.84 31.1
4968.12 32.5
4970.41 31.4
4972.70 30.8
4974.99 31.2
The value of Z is 5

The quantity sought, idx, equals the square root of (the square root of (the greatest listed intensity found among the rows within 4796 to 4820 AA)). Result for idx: 2.40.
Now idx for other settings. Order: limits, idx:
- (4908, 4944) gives 2.39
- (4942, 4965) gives 2.39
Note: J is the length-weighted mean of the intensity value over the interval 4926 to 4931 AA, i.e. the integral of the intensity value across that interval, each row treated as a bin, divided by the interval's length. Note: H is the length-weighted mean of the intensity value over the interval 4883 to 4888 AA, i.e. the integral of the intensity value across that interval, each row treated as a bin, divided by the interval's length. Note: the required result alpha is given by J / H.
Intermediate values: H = 30.8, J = 31.8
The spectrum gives 1.03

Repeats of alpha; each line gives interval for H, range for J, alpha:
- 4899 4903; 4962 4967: 0.99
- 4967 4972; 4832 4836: 0.97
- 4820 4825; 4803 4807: 0.96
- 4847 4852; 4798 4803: 1.00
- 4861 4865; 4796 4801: 1.50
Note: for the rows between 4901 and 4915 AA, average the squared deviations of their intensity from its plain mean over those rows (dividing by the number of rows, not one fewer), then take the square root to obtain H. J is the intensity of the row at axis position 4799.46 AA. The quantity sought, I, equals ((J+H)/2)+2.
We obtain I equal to 18.5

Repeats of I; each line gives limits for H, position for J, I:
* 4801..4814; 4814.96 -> 18.3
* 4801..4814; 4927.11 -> 18.6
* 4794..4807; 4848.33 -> 17.5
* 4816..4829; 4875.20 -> 17.8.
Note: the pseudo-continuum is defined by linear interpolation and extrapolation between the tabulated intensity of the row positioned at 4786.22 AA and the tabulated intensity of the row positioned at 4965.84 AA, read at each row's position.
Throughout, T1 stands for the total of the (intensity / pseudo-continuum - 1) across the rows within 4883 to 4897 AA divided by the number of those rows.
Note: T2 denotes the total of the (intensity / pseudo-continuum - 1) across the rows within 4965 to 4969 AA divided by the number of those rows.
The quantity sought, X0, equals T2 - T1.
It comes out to 0.07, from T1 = -0.045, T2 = 0.02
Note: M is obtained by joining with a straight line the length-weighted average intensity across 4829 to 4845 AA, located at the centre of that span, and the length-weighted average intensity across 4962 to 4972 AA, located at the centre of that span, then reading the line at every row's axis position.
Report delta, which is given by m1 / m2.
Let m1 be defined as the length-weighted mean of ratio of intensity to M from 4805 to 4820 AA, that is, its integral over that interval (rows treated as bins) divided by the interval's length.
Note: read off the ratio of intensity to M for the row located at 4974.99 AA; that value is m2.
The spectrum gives 1.02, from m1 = 1.01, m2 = 0.99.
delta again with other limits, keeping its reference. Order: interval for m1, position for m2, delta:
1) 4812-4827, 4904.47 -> 1.11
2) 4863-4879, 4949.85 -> 0.90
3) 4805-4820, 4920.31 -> 1.09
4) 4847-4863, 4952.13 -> 0.91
